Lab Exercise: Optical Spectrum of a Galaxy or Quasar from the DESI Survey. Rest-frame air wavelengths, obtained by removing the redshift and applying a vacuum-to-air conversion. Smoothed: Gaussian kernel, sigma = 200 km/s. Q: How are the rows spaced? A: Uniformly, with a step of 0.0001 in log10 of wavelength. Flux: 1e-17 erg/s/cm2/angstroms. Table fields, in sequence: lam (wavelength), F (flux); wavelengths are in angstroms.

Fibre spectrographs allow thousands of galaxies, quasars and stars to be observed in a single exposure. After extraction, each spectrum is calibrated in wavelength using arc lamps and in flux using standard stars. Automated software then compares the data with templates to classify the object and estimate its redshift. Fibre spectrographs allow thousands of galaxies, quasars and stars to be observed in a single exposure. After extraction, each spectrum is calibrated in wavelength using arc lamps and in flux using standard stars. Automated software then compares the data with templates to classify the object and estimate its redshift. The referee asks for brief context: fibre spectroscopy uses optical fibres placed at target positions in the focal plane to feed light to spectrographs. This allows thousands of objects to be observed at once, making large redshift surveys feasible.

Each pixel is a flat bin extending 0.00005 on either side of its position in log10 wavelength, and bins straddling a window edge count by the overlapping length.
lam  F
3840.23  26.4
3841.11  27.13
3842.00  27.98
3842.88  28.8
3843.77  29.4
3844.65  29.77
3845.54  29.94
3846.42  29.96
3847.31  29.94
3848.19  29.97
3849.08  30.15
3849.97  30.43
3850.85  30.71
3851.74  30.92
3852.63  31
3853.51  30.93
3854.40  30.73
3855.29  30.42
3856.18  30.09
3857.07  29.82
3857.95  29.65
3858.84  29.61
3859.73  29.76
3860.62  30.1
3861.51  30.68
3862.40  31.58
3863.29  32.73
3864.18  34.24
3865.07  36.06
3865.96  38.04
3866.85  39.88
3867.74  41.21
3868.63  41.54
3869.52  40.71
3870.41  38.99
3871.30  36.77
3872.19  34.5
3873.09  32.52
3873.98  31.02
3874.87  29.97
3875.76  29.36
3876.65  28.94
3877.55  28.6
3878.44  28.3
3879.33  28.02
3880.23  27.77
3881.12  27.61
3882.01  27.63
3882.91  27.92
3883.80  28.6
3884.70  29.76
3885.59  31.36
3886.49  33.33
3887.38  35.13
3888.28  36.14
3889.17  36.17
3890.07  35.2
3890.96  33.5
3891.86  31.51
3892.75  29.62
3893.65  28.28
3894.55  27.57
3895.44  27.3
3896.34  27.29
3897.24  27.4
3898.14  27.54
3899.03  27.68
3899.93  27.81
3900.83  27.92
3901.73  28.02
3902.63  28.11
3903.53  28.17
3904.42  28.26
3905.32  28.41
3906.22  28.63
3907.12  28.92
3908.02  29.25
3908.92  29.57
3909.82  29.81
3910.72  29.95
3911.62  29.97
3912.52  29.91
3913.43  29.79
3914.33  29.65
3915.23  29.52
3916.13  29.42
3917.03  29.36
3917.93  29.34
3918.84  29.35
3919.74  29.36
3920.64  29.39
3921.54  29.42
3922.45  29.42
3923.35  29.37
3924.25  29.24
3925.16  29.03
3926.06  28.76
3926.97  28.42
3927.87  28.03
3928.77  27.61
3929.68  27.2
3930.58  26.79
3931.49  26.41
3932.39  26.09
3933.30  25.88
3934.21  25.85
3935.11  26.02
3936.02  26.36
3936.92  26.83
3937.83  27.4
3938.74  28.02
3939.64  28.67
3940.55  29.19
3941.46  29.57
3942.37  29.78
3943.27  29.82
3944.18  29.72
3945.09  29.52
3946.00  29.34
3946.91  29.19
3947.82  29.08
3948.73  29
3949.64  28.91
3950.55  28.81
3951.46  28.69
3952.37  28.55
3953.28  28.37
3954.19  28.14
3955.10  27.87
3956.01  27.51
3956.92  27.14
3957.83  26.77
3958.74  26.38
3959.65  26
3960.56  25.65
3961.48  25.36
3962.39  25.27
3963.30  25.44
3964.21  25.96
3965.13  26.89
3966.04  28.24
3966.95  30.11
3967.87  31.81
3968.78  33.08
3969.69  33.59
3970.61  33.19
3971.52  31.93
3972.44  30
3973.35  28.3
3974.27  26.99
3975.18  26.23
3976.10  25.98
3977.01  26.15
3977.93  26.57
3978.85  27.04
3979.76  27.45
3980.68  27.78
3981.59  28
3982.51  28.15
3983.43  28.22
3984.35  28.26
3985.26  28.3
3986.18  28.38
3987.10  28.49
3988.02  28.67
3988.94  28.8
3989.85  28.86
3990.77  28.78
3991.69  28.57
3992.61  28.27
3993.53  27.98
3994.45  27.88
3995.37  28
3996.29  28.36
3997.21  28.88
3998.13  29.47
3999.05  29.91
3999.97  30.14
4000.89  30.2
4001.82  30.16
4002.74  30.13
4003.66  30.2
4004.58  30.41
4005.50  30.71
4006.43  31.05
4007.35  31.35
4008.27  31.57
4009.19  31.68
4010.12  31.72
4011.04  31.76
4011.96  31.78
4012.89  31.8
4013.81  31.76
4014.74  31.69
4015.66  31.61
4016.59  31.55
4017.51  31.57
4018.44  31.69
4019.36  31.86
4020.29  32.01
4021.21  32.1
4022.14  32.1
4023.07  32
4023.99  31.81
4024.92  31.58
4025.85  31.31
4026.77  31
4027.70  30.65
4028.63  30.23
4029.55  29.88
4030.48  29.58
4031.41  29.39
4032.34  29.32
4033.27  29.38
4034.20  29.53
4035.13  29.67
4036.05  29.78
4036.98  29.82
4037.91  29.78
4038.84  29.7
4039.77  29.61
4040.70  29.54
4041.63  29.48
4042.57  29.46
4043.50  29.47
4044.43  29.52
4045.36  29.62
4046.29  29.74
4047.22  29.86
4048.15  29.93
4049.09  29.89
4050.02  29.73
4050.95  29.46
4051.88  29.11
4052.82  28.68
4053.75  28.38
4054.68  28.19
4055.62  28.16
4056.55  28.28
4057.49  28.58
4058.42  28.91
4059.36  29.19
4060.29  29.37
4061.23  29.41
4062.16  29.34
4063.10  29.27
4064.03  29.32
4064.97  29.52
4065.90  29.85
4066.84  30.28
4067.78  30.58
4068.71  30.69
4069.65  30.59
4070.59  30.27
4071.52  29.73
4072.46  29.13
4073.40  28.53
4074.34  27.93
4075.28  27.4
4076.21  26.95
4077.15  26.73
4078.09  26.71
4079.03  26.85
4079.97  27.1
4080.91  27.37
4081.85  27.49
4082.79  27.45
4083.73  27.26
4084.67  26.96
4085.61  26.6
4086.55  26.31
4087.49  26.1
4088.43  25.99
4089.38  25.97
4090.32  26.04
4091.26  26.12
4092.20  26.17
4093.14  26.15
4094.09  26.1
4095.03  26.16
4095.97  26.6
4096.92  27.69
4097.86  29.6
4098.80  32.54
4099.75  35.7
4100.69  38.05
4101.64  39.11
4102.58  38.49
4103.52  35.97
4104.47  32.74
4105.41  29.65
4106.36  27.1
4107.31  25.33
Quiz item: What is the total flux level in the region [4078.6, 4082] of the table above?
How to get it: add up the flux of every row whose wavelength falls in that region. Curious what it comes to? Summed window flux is 109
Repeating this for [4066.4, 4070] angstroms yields 122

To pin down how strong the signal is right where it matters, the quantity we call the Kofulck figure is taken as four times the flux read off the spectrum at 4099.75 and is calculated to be 143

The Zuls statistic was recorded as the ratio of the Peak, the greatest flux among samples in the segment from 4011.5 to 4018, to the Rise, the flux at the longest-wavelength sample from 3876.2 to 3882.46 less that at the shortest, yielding -24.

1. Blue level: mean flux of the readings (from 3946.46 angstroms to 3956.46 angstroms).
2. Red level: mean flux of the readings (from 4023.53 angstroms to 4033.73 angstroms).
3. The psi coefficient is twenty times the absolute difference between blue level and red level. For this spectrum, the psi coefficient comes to 36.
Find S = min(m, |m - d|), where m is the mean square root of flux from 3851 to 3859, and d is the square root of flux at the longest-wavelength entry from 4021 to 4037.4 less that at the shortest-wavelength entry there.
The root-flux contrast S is 5.51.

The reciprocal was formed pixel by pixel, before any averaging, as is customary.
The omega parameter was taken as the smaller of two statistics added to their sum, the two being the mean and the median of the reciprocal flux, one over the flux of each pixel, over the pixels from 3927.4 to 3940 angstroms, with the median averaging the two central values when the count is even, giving 0.112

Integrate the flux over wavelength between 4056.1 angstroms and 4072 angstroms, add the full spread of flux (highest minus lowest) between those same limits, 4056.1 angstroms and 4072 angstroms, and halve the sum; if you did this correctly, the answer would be 237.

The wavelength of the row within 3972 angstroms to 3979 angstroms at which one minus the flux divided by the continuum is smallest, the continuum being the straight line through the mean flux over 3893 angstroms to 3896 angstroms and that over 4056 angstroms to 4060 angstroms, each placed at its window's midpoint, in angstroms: 3972.44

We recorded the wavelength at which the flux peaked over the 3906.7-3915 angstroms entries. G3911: 3911.62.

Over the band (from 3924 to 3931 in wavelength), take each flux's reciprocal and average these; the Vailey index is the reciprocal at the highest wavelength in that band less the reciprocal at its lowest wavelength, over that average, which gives 0.09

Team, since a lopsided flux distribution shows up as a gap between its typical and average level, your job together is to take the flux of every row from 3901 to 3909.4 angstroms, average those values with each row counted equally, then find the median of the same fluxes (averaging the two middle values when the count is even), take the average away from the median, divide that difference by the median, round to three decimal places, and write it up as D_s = -0.006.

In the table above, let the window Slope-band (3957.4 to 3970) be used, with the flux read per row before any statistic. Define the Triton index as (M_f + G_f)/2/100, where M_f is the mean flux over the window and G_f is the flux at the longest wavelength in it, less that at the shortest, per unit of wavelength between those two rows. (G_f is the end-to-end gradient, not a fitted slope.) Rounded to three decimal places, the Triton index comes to 0.142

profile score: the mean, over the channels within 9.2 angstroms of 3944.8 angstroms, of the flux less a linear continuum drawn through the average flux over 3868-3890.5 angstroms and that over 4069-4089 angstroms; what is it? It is -2.0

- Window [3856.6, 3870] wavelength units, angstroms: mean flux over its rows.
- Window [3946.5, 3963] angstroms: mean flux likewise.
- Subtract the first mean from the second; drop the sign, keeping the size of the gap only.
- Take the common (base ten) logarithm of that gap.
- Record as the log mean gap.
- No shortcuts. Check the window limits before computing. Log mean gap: 0.83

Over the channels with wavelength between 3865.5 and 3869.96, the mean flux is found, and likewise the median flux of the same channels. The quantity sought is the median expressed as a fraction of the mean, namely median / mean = 1.011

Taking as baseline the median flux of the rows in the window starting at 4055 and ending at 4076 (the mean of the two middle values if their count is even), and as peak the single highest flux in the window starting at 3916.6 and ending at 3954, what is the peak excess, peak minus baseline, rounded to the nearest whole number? 0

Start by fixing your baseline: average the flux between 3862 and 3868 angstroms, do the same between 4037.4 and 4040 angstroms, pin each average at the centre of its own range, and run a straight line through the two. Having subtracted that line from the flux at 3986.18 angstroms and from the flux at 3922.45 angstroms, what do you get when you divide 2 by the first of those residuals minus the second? 1.5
